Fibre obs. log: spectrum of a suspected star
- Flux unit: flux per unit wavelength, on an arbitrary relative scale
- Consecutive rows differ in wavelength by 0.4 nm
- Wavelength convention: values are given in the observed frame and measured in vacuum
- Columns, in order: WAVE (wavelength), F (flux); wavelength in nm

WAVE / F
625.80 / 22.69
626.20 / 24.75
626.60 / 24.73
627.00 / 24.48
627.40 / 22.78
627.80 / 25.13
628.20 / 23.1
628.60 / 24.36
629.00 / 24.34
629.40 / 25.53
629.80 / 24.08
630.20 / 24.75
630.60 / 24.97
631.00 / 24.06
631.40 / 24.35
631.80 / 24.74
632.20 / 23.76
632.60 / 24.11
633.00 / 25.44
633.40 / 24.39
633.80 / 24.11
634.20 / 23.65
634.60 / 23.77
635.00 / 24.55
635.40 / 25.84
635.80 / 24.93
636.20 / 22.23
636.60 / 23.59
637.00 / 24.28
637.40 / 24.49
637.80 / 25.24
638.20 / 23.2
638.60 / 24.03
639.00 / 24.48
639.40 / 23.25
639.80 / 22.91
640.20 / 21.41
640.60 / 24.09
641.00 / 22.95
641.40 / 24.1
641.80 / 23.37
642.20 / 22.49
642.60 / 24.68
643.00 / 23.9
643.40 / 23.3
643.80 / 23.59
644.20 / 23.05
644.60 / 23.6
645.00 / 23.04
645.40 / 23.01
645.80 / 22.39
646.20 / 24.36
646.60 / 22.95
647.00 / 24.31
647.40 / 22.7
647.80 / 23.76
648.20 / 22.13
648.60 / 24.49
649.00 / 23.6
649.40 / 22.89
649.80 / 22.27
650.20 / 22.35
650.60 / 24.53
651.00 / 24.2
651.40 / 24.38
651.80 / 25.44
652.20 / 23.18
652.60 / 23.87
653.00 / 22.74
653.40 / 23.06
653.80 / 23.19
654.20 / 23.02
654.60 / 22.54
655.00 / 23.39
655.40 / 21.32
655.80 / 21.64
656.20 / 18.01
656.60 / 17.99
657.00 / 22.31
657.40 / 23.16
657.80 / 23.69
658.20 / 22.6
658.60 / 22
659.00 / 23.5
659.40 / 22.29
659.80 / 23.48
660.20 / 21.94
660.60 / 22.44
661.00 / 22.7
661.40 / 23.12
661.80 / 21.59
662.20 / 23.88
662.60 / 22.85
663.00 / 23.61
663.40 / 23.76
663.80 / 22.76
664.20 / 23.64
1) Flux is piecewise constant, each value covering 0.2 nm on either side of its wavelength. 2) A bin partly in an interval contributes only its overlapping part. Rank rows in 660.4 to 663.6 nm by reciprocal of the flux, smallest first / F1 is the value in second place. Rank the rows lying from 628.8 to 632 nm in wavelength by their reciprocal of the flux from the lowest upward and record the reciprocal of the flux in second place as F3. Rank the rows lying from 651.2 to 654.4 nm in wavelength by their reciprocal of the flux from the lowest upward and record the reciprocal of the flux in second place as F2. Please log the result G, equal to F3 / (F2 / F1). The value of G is 0.0411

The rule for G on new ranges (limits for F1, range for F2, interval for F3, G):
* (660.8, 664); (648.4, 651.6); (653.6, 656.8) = 0.0444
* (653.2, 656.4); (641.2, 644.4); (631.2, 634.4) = 0.0420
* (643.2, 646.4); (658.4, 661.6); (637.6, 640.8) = 0.0406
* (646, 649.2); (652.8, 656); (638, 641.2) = 0.0395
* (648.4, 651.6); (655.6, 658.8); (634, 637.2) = 0.0379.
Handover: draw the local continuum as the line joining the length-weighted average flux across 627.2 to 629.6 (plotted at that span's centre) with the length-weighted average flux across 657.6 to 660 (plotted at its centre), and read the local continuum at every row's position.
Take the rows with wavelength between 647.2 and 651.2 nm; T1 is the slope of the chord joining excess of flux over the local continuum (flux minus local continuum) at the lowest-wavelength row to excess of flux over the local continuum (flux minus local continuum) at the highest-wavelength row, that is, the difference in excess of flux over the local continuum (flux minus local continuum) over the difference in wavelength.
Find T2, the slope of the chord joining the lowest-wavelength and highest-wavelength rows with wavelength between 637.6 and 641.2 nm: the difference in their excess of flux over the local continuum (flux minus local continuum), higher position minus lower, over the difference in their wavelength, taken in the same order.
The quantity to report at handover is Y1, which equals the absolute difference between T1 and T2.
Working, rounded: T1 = 0.46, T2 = -0.7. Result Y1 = 1.1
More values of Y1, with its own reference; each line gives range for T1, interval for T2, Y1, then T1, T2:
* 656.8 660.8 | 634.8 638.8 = 0.2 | 0.08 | -0.1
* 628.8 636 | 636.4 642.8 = 0.1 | 0.13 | 0.2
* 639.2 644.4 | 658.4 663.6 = 0.4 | 0.00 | 0.4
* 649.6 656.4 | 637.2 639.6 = 0.0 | -0.62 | -0.6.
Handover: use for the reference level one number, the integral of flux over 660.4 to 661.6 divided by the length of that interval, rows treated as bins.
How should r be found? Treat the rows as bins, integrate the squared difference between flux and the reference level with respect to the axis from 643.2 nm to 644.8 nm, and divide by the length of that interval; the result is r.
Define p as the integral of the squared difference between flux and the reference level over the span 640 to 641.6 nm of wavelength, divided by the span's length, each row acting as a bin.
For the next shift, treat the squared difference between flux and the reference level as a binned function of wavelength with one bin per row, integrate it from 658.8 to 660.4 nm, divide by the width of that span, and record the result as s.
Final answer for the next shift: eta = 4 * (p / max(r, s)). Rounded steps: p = 1.4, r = 0.5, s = 0.5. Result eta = 11.1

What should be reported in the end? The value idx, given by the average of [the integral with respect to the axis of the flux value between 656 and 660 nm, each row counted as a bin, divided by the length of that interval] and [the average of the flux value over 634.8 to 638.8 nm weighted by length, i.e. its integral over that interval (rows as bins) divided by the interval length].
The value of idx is 23.1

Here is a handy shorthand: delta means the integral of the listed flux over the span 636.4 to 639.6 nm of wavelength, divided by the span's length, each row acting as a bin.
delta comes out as 24.1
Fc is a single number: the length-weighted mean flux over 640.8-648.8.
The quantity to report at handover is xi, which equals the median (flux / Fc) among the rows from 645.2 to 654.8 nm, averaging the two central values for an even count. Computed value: 0.99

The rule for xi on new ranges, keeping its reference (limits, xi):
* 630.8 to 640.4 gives 1.03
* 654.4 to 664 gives 0.97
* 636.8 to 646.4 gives 1.00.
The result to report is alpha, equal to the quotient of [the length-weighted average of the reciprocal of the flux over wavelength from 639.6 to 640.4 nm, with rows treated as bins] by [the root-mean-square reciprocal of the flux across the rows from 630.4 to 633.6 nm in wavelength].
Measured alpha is 1.11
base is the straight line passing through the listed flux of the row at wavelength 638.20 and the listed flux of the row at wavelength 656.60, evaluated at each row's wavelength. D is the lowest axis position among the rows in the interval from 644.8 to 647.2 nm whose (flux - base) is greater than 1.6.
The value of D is 645.00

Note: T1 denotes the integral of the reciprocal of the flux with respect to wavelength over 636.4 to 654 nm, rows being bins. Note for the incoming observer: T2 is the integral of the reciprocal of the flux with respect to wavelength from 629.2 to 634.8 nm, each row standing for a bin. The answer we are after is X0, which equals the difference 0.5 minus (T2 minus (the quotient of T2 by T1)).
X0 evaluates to 0.58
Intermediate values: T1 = 0.75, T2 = 0.23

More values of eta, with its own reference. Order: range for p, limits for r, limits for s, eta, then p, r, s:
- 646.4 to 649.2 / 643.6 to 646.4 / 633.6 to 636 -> 1.2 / 1.1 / 0.6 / 3.5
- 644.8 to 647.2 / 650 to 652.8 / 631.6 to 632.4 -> 1.4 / 0.9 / 2.4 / 2.5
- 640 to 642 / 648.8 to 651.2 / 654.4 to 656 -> 4.4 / 1.2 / 1.1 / 0.9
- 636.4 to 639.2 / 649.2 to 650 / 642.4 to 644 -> 6.5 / 2.4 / 0.1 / 1.5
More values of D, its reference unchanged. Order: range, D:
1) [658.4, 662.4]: 658.60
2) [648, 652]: 648.20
